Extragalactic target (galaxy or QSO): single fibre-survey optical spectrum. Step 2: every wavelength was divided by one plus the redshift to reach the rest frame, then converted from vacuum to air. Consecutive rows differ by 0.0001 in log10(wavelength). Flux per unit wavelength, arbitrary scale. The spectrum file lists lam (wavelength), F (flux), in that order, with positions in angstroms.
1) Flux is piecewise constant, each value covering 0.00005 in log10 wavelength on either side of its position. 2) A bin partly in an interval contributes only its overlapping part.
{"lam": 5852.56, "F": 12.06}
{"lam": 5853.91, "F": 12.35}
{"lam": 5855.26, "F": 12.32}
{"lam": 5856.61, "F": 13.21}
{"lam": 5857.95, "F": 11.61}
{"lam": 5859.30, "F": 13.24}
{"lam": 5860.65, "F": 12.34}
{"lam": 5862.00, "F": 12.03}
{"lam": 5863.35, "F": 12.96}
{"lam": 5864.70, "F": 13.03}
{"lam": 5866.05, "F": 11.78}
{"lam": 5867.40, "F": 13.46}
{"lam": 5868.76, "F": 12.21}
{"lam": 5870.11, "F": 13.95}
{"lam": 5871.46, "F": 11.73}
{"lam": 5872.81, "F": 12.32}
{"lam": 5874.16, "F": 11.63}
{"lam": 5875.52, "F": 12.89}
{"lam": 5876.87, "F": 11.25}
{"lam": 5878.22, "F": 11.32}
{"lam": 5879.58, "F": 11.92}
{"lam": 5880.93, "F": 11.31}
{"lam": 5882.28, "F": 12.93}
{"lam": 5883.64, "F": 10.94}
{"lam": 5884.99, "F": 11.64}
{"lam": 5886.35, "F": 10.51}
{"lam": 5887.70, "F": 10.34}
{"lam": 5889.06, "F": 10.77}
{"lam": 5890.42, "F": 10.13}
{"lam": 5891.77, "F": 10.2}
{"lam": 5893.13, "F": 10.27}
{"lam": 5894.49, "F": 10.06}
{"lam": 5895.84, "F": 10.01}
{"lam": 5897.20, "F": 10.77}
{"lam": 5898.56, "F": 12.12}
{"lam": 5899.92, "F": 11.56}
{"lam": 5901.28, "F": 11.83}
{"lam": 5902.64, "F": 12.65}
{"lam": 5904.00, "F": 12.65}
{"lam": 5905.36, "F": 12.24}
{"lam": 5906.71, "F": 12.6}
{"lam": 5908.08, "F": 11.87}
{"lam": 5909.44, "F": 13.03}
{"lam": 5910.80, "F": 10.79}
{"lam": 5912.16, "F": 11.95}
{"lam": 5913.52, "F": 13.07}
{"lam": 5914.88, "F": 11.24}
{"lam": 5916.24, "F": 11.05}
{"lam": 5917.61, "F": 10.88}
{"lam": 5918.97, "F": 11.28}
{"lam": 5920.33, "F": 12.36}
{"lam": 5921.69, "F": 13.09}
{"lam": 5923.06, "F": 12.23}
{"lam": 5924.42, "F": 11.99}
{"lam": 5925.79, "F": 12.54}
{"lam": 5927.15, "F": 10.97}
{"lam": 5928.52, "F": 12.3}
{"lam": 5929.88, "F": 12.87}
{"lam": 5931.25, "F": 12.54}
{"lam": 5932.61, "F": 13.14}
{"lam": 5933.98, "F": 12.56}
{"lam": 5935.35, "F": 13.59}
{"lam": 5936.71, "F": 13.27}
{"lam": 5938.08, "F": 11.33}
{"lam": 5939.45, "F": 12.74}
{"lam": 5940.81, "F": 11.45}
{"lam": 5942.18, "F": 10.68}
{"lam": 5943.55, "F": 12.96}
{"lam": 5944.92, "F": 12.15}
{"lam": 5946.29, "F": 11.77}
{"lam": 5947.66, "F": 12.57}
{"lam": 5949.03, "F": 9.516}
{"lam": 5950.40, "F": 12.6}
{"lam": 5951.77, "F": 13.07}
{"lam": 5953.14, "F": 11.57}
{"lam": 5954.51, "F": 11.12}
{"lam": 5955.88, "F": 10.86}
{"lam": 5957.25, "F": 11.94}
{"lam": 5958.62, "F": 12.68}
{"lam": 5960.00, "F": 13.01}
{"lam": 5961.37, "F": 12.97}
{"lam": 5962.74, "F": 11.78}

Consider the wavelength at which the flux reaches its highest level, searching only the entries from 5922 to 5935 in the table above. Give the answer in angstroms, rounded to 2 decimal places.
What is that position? 5932.61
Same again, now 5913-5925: 5921.69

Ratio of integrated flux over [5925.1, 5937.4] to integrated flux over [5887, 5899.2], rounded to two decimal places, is 1.21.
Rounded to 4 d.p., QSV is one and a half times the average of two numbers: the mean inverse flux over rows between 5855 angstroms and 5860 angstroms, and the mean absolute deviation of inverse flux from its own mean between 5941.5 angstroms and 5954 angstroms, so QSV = 0.0647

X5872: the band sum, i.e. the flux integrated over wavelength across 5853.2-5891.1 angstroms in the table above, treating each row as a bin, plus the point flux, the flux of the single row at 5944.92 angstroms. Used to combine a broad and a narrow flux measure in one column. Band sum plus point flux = 467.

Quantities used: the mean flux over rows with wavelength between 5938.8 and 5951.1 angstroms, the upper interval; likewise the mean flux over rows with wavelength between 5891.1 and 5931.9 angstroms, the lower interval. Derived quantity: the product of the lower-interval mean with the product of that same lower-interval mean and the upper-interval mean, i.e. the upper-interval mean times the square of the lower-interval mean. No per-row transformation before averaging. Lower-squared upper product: 1637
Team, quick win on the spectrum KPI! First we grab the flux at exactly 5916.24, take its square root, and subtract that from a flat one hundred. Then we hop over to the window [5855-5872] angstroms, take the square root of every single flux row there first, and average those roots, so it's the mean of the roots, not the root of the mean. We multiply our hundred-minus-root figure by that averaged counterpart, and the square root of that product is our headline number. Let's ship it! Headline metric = 18.5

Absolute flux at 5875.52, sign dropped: 12.89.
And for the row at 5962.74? 11.78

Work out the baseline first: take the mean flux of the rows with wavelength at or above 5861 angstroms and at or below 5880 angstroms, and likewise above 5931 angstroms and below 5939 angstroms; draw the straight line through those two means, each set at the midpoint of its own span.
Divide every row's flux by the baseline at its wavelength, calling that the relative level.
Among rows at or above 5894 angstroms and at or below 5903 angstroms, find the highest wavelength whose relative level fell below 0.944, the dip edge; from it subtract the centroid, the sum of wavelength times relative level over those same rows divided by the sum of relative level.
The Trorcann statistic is 1.2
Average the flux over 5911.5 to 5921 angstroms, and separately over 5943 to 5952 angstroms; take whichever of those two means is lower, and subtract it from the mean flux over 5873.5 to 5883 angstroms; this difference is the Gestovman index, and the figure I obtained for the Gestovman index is 0.2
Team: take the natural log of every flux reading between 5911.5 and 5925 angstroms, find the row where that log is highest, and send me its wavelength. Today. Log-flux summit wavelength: 5921.69 angstroms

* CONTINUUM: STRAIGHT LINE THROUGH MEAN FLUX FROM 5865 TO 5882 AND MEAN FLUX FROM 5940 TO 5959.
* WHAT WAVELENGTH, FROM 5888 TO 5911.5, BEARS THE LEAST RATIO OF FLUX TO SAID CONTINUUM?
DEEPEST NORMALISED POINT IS 5895.84 angstroms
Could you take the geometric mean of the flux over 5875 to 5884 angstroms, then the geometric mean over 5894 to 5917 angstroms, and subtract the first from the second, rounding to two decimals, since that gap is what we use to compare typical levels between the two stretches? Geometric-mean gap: -0.07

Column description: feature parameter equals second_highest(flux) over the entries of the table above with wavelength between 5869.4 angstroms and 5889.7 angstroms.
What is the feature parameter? 12.93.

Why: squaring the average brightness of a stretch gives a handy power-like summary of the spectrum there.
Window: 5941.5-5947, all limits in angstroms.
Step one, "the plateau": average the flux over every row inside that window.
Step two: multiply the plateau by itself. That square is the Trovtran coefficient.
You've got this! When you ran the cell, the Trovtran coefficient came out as 141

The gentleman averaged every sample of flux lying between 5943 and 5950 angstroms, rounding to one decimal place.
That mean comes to 11.8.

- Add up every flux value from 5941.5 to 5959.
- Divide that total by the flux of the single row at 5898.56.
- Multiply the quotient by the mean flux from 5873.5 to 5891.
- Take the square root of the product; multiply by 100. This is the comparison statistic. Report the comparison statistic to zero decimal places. 1199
